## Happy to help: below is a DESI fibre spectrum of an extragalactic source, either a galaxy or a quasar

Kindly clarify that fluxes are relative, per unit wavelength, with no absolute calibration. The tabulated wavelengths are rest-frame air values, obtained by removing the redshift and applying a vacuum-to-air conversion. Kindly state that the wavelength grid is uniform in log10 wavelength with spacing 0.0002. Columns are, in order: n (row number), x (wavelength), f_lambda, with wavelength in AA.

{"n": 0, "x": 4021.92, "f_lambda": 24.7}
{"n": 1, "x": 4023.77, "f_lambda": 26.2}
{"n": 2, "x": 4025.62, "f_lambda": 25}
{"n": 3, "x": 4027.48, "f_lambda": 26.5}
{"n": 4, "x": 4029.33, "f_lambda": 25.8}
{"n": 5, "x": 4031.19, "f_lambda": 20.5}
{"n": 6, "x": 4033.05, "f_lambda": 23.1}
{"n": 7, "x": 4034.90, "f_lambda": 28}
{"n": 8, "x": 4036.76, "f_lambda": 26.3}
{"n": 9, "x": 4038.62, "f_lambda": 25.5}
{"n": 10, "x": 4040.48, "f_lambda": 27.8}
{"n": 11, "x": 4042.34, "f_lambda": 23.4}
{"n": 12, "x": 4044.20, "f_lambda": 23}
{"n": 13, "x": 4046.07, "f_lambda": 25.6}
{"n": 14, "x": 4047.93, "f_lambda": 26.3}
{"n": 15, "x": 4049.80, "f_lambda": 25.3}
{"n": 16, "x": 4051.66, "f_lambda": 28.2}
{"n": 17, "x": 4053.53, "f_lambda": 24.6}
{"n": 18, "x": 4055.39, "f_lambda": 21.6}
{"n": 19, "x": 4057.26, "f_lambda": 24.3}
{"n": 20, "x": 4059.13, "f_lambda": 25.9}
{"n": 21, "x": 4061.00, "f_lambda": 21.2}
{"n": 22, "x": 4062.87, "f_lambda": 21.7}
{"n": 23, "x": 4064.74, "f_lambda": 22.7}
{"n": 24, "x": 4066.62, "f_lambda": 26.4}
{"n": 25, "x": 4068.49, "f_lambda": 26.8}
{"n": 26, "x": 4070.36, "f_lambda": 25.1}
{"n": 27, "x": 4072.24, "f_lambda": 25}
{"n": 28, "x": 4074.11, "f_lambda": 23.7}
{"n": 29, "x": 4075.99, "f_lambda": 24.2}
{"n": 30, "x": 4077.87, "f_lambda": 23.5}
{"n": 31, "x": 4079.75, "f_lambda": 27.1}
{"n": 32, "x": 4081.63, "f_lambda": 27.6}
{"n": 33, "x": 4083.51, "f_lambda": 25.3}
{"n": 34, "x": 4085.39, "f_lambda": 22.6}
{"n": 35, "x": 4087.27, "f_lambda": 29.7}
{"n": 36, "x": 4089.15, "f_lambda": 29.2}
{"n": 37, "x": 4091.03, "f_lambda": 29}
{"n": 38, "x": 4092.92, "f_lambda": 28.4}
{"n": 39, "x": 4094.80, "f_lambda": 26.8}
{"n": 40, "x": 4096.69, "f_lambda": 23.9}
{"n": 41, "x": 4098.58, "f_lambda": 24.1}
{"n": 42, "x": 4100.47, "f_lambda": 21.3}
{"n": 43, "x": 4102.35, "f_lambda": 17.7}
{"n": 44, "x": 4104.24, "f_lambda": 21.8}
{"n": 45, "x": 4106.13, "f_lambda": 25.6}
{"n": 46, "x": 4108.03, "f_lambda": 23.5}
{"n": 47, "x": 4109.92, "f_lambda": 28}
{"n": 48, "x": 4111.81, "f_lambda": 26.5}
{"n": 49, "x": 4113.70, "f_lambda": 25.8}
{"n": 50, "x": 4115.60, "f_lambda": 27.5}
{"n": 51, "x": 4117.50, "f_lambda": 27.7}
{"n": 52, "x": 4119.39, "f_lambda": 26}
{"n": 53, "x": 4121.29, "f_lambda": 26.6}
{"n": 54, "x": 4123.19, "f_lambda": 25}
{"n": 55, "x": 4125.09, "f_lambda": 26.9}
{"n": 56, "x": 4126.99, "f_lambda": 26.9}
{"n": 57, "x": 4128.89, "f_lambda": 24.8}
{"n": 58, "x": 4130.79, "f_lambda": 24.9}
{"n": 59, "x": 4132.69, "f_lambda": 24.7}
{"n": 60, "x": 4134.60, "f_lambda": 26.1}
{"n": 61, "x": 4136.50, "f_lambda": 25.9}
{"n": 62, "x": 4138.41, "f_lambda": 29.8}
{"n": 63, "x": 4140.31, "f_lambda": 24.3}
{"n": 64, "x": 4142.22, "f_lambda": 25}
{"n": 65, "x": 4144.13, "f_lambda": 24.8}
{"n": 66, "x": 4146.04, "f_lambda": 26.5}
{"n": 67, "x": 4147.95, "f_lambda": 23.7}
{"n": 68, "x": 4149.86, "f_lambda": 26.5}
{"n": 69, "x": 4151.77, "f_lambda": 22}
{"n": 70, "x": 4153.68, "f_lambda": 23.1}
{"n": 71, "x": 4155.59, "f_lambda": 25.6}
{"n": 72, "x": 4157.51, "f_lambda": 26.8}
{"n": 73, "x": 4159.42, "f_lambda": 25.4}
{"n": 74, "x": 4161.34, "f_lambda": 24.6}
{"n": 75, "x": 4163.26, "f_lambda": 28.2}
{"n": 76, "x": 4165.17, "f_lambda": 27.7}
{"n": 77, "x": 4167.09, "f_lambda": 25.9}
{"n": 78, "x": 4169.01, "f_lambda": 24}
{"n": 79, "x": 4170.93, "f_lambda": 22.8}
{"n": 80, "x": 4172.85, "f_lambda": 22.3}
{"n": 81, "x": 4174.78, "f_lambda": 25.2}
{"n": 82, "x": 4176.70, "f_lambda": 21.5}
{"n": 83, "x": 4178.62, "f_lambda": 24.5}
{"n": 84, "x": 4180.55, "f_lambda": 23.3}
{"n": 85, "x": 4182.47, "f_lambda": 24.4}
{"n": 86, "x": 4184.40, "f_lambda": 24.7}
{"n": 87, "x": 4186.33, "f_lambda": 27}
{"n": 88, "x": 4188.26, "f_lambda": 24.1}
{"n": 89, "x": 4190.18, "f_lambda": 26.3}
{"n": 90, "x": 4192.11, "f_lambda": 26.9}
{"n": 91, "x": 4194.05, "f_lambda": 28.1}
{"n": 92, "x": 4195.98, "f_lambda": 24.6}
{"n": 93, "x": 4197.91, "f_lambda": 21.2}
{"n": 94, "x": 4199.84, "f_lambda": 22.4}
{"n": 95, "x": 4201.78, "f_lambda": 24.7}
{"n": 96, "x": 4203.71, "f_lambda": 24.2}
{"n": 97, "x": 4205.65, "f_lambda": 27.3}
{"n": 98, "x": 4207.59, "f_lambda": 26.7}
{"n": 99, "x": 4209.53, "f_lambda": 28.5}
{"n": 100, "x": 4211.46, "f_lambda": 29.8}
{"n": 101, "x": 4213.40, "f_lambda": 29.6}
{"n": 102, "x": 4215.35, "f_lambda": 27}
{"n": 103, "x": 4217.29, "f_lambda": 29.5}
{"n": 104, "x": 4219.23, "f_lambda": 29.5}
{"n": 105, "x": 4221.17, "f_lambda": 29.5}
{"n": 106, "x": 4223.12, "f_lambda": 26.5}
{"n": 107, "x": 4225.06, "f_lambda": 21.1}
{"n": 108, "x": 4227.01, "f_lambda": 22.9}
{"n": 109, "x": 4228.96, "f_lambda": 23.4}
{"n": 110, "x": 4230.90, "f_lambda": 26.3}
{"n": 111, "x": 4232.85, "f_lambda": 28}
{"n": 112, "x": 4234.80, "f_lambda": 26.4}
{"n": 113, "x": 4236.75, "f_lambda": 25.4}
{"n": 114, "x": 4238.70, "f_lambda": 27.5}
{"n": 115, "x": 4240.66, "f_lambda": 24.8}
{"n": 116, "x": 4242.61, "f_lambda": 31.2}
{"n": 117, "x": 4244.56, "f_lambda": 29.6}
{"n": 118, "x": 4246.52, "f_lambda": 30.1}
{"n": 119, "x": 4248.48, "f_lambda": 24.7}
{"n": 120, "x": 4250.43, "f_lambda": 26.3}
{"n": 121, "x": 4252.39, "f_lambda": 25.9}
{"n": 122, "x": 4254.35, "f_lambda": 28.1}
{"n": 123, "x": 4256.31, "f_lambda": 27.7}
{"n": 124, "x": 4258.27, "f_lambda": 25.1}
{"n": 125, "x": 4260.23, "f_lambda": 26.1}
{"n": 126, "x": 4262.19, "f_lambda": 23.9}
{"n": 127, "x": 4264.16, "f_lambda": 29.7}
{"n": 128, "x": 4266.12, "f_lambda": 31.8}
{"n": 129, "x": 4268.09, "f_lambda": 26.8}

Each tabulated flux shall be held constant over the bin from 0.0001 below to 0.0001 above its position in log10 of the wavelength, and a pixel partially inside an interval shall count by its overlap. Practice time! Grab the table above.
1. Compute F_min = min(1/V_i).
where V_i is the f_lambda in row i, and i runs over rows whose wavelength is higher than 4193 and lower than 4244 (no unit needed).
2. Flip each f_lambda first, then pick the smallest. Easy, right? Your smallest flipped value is 0.0321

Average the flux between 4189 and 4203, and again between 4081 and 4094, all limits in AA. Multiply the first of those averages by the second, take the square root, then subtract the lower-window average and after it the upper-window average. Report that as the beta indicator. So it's -26.2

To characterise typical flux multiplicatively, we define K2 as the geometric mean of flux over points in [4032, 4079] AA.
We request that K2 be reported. 24.7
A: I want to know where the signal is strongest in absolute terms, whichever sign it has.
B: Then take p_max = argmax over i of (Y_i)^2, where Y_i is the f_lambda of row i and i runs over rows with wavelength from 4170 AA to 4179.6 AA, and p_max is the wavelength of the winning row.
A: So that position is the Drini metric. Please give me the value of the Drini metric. 4174.78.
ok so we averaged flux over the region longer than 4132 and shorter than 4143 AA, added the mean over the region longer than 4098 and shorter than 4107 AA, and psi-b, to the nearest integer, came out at 48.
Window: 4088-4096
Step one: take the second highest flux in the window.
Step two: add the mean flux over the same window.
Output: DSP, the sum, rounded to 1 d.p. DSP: 57.3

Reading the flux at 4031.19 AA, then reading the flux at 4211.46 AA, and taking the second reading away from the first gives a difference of -9.3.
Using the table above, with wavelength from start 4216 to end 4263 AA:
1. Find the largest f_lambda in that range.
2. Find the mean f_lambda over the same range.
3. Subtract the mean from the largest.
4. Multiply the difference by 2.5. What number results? 11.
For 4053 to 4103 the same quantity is 12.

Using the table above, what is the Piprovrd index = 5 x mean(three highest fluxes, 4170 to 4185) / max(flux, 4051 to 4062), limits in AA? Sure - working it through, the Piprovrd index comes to 4.40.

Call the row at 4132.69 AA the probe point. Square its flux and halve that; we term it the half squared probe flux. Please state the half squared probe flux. 305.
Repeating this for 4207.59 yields 356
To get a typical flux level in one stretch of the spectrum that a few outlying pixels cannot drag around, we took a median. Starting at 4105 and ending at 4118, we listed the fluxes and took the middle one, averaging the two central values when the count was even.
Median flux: 26.5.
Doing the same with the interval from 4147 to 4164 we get 25.4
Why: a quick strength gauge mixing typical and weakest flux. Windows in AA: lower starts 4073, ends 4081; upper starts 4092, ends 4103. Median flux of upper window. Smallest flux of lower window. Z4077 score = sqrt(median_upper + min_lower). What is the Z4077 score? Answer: 6.89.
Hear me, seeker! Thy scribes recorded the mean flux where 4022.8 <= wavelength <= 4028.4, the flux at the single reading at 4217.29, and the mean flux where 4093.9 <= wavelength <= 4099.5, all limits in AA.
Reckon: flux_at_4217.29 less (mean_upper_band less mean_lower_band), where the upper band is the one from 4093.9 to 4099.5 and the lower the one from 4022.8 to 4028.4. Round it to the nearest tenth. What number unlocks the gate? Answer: 30.5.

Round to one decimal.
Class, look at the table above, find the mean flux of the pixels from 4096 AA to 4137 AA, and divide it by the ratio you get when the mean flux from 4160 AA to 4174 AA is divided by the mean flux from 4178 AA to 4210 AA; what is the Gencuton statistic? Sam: 25.2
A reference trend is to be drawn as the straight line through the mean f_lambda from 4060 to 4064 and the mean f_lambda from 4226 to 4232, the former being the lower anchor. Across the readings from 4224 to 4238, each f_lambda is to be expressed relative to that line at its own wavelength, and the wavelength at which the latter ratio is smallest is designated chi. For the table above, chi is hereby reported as 4225.06 AA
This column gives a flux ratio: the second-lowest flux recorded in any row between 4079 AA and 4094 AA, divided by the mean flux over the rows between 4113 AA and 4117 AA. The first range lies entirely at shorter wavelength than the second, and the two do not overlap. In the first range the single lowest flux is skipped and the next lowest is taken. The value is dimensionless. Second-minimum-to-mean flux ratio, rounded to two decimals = 0.95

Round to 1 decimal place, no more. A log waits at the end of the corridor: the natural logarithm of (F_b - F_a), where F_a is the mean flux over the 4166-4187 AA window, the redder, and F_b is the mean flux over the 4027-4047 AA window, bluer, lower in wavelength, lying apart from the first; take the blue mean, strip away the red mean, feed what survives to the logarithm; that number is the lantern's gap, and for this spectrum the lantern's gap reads -0.1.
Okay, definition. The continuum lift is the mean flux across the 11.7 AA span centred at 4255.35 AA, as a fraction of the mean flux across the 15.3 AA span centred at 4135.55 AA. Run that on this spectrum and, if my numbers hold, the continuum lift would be 1.03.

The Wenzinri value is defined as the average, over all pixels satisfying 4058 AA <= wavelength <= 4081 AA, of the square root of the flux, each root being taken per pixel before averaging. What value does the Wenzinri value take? 4.94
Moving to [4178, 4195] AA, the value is 5.05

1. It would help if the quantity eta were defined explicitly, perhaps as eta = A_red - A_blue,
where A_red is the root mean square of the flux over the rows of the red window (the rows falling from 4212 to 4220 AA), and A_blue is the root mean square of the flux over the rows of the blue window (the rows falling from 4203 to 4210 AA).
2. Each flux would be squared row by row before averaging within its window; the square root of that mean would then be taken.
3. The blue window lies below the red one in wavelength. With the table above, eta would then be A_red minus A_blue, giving 2.2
